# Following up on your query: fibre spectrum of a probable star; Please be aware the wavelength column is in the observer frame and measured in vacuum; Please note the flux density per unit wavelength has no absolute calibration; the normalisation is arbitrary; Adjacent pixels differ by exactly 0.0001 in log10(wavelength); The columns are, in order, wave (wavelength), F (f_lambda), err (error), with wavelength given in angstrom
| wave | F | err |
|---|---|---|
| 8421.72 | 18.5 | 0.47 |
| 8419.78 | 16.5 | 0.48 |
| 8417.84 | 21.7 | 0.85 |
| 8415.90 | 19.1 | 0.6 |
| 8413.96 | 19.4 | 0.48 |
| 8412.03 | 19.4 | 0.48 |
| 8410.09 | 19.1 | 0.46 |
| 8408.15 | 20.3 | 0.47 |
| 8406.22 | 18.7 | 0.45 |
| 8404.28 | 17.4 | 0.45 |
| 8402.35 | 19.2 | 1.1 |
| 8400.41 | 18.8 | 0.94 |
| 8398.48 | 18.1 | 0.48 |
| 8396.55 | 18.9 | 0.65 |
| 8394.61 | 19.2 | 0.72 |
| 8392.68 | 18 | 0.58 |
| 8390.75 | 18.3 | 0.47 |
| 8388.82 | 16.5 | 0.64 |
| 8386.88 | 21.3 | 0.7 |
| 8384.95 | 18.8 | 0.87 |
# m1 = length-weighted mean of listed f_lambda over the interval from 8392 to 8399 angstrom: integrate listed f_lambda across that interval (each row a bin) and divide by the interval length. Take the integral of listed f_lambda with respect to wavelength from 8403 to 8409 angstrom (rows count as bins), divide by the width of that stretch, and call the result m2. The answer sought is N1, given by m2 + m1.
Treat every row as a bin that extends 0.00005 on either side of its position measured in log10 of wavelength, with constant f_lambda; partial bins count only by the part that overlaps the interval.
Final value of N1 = 37.4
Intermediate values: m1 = 18.6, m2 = 18.8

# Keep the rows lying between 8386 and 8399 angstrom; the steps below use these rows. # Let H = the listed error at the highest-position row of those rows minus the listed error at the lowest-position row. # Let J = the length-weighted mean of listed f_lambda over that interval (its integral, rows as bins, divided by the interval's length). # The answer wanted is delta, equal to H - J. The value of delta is -18.8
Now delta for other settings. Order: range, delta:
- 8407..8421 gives -19.3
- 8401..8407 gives -19.1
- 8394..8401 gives -18.5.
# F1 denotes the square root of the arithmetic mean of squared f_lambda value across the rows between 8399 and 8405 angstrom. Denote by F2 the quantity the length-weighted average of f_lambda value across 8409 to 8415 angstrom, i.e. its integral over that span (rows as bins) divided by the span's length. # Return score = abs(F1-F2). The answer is 0.8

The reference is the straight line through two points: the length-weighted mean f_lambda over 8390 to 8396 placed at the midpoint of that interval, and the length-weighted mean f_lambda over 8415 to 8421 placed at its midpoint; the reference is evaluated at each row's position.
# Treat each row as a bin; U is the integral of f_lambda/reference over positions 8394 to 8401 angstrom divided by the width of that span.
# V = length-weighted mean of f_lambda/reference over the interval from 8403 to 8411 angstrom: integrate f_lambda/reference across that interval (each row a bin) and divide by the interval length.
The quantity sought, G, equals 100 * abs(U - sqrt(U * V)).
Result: 0.1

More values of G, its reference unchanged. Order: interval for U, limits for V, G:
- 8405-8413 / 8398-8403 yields 1.1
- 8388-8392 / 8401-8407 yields 1.7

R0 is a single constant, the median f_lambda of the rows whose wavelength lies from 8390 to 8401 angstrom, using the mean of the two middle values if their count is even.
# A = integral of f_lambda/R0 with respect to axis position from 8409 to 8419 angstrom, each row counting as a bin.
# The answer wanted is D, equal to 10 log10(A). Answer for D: 10.26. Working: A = 10.6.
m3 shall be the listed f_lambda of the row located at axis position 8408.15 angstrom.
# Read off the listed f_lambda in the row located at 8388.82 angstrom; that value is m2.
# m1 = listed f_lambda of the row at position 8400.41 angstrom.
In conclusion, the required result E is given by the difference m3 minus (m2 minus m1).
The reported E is 23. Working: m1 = 18.8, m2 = 16.5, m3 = 20.3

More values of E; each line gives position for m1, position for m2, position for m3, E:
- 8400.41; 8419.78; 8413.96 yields 22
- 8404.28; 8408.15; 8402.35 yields 16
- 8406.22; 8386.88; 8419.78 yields 14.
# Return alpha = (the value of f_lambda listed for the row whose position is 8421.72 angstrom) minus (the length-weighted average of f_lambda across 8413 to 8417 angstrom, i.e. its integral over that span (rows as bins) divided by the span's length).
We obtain -0.8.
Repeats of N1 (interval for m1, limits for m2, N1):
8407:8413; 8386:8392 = 38.2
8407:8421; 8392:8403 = 38.0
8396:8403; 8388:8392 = 36.2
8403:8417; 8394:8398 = 38.0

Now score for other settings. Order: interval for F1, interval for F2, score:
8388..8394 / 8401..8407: 0.8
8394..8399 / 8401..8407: 0.3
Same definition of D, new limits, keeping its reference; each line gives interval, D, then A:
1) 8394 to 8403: 9.60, 9.1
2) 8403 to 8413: 10.10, 10.2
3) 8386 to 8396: 10.02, 10.0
